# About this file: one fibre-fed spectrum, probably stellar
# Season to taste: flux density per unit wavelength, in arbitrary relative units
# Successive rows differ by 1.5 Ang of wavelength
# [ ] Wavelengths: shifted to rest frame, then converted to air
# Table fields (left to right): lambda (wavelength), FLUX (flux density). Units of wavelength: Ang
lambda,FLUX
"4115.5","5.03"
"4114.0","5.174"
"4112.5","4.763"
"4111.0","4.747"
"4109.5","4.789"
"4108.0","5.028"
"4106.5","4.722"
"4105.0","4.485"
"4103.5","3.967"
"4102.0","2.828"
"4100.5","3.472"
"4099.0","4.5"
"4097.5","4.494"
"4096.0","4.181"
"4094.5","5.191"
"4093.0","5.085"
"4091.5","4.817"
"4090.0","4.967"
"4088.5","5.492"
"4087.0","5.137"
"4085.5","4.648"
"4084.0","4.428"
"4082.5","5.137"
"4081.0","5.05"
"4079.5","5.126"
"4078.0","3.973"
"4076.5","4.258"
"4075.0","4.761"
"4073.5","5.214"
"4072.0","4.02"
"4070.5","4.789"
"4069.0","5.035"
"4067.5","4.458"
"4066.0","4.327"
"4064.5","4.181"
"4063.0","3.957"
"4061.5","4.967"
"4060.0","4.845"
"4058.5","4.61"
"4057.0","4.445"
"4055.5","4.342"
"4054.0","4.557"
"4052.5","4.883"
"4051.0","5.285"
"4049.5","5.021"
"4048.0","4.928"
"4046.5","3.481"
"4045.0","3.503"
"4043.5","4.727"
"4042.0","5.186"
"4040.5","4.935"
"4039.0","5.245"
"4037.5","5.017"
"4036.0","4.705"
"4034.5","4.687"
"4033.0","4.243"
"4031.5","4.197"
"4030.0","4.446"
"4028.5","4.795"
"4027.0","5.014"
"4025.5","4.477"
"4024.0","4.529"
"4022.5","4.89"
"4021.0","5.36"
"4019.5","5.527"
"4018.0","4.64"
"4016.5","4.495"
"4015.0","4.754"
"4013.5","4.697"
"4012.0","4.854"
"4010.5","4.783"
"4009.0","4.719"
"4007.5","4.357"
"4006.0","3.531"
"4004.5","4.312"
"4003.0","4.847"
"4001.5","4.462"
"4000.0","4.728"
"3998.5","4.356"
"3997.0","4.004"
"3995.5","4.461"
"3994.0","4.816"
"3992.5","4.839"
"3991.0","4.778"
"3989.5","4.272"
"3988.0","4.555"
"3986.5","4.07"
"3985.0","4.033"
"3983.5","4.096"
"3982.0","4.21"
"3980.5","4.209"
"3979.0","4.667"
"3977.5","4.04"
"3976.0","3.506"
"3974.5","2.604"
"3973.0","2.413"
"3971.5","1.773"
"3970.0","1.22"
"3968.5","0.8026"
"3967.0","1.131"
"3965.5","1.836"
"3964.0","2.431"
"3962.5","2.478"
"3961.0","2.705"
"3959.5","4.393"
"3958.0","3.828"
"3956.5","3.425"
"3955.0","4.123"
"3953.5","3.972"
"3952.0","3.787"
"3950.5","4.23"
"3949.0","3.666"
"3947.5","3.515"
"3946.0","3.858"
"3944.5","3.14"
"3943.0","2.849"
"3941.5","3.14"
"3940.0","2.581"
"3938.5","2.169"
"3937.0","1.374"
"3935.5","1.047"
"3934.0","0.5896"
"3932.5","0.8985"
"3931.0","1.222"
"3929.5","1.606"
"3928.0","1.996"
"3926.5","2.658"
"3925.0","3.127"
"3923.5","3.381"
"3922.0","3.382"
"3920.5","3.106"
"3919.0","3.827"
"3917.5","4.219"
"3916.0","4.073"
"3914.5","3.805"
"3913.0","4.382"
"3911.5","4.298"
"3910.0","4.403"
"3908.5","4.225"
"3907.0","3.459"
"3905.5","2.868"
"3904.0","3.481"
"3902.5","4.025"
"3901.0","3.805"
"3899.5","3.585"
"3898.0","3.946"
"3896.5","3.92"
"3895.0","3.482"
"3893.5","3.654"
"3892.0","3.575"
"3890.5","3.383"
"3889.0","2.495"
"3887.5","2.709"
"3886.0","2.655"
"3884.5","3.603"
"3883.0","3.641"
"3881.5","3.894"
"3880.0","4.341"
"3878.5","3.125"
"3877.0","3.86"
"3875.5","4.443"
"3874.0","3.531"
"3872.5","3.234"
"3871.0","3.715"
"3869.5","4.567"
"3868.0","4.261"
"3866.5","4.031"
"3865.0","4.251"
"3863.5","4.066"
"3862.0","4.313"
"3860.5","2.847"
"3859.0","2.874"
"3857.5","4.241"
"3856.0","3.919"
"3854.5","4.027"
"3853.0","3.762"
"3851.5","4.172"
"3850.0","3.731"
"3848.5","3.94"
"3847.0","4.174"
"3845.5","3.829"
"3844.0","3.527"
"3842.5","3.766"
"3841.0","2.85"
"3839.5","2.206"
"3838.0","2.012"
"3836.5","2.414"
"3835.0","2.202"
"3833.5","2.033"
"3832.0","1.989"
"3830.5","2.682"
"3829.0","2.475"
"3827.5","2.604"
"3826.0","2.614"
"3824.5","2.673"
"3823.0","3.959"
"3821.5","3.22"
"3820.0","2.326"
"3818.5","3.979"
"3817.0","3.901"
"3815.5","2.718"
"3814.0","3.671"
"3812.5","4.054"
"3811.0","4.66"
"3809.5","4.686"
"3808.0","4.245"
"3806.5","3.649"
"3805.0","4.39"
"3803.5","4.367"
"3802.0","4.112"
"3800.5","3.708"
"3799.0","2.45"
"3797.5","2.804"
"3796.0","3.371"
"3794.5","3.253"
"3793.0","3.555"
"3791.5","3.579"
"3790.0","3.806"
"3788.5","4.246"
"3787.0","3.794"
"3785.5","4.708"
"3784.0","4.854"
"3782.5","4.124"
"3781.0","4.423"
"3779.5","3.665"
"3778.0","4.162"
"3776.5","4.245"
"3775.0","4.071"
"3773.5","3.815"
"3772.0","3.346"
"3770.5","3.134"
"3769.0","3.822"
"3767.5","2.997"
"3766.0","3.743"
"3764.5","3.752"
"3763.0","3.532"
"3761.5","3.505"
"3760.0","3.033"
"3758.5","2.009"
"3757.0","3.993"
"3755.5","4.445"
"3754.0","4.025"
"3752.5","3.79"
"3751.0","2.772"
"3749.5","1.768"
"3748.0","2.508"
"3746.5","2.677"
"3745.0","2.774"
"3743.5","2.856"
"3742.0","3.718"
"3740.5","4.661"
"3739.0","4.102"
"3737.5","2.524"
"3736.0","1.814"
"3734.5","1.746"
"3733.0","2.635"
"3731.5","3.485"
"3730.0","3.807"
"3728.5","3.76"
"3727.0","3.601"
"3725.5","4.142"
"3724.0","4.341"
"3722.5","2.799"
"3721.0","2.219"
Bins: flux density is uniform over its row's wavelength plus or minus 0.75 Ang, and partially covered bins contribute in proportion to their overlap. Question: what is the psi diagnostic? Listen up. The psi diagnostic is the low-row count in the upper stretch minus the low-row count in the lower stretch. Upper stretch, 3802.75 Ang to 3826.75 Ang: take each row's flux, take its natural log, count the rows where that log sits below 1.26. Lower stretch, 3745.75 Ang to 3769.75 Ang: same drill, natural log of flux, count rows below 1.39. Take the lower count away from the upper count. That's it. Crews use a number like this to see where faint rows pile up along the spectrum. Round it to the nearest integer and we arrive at -9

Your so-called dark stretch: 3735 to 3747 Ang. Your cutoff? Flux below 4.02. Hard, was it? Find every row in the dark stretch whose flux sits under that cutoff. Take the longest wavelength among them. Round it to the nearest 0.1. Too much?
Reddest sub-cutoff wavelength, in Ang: 3746.5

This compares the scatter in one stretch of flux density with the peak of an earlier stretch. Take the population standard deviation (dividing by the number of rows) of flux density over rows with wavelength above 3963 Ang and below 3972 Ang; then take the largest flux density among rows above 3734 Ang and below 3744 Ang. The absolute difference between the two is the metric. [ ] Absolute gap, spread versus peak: 4.12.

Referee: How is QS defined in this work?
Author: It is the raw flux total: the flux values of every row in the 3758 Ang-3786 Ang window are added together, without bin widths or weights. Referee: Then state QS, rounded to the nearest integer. 71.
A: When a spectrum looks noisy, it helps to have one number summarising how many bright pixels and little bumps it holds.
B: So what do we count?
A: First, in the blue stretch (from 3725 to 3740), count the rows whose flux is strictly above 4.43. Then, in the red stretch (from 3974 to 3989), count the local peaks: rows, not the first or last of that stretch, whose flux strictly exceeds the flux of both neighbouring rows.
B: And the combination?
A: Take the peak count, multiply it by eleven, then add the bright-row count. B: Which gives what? 22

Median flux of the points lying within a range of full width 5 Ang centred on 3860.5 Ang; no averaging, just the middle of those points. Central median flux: 2.9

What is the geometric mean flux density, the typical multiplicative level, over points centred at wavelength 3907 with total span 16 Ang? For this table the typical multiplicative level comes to 3.8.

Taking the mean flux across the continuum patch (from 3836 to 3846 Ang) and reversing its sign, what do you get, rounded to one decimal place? -2.9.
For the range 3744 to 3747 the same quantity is -2.7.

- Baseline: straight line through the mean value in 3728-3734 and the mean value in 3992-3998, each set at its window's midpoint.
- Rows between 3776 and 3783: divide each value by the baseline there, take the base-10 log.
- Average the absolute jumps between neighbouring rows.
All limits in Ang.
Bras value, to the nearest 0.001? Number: 0.044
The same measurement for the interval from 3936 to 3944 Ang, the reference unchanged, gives 0.100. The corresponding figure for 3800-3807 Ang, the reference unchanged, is 0.038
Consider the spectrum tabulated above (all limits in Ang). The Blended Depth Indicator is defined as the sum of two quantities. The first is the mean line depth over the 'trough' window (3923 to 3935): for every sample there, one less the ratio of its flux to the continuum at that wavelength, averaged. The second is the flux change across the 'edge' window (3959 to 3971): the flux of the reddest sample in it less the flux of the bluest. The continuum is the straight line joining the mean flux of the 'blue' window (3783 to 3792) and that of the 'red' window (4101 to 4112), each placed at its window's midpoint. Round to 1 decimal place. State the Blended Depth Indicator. -2.6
